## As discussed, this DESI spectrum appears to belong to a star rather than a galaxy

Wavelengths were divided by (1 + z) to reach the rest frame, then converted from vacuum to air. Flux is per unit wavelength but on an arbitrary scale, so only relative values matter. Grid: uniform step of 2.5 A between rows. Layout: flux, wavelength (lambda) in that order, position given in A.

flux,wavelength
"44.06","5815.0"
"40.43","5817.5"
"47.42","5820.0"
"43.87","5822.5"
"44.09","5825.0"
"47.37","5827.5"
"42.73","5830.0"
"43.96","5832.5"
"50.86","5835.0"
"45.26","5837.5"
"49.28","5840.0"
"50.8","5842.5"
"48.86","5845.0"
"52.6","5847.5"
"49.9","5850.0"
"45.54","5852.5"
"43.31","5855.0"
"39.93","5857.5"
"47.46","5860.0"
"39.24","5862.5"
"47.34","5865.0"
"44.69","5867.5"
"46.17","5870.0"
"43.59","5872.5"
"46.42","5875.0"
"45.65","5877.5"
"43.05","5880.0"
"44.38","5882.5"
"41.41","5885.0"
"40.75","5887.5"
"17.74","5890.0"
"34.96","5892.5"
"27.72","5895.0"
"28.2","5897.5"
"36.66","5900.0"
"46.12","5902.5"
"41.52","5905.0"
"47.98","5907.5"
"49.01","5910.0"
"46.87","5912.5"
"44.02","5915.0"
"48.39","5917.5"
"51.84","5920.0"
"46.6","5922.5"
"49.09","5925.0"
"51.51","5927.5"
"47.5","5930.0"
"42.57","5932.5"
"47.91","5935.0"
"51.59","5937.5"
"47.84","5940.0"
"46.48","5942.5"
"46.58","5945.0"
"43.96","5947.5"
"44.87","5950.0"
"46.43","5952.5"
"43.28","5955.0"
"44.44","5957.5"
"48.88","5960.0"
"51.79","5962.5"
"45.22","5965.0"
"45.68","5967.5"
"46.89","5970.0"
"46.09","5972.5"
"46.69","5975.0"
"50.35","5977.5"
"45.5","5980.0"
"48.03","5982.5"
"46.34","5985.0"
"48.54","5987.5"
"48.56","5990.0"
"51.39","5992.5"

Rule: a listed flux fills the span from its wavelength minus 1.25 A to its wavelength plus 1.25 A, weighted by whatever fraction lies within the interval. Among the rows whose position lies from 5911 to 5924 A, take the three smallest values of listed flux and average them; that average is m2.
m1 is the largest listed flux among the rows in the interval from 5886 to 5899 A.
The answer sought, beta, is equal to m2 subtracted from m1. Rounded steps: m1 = 40.75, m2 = 45.8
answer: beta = -5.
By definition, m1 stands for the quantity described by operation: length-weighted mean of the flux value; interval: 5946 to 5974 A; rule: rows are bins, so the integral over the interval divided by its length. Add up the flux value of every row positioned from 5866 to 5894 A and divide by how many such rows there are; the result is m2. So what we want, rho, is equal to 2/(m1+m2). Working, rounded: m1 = 46.15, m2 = 41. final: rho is 0.0230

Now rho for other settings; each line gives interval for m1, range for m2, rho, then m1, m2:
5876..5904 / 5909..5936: 0.0236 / 37.09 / 48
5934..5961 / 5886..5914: 0.0237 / 46.54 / 38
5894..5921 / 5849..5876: 0.0229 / 42.63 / 45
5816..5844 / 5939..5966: 0.0217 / 46.01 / 46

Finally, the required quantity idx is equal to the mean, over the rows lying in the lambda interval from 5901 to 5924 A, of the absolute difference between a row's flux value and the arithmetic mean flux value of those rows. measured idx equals 2.1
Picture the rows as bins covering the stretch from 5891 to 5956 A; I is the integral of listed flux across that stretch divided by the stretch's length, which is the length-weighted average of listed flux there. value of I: 44.5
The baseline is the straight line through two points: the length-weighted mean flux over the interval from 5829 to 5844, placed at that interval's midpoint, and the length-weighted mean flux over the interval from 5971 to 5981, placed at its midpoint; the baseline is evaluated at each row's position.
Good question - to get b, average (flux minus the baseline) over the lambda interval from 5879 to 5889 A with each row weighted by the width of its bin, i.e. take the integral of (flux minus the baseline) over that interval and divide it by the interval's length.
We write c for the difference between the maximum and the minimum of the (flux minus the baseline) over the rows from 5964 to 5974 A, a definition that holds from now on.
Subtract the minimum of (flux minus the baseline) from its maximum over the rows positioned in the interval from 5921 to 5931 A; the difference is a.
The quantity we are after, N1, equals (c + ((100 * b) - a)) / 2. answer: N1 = -275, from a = 4.9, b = -5.5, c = 1.7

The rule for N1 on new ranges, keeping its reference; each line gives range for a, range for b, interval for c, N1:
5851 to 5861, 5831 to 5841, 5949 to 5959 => -6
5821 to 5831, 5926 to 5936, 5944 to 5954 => 9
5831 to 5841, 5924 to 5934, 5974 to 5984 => 20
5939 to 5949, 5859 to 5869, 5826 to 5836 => -127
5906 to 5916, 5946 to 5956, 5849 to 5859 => -122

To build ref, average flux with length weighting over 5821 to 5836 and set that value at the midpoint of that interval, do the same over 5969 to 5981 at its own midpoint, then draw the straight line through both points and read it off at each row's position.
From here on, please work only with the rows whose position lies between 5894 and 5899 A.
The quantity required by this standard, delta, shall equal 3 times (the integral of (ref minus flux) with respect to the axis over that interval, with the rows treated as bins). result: 267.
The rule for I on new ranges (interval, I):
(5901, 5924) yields 46.8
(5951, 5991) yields 47.0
